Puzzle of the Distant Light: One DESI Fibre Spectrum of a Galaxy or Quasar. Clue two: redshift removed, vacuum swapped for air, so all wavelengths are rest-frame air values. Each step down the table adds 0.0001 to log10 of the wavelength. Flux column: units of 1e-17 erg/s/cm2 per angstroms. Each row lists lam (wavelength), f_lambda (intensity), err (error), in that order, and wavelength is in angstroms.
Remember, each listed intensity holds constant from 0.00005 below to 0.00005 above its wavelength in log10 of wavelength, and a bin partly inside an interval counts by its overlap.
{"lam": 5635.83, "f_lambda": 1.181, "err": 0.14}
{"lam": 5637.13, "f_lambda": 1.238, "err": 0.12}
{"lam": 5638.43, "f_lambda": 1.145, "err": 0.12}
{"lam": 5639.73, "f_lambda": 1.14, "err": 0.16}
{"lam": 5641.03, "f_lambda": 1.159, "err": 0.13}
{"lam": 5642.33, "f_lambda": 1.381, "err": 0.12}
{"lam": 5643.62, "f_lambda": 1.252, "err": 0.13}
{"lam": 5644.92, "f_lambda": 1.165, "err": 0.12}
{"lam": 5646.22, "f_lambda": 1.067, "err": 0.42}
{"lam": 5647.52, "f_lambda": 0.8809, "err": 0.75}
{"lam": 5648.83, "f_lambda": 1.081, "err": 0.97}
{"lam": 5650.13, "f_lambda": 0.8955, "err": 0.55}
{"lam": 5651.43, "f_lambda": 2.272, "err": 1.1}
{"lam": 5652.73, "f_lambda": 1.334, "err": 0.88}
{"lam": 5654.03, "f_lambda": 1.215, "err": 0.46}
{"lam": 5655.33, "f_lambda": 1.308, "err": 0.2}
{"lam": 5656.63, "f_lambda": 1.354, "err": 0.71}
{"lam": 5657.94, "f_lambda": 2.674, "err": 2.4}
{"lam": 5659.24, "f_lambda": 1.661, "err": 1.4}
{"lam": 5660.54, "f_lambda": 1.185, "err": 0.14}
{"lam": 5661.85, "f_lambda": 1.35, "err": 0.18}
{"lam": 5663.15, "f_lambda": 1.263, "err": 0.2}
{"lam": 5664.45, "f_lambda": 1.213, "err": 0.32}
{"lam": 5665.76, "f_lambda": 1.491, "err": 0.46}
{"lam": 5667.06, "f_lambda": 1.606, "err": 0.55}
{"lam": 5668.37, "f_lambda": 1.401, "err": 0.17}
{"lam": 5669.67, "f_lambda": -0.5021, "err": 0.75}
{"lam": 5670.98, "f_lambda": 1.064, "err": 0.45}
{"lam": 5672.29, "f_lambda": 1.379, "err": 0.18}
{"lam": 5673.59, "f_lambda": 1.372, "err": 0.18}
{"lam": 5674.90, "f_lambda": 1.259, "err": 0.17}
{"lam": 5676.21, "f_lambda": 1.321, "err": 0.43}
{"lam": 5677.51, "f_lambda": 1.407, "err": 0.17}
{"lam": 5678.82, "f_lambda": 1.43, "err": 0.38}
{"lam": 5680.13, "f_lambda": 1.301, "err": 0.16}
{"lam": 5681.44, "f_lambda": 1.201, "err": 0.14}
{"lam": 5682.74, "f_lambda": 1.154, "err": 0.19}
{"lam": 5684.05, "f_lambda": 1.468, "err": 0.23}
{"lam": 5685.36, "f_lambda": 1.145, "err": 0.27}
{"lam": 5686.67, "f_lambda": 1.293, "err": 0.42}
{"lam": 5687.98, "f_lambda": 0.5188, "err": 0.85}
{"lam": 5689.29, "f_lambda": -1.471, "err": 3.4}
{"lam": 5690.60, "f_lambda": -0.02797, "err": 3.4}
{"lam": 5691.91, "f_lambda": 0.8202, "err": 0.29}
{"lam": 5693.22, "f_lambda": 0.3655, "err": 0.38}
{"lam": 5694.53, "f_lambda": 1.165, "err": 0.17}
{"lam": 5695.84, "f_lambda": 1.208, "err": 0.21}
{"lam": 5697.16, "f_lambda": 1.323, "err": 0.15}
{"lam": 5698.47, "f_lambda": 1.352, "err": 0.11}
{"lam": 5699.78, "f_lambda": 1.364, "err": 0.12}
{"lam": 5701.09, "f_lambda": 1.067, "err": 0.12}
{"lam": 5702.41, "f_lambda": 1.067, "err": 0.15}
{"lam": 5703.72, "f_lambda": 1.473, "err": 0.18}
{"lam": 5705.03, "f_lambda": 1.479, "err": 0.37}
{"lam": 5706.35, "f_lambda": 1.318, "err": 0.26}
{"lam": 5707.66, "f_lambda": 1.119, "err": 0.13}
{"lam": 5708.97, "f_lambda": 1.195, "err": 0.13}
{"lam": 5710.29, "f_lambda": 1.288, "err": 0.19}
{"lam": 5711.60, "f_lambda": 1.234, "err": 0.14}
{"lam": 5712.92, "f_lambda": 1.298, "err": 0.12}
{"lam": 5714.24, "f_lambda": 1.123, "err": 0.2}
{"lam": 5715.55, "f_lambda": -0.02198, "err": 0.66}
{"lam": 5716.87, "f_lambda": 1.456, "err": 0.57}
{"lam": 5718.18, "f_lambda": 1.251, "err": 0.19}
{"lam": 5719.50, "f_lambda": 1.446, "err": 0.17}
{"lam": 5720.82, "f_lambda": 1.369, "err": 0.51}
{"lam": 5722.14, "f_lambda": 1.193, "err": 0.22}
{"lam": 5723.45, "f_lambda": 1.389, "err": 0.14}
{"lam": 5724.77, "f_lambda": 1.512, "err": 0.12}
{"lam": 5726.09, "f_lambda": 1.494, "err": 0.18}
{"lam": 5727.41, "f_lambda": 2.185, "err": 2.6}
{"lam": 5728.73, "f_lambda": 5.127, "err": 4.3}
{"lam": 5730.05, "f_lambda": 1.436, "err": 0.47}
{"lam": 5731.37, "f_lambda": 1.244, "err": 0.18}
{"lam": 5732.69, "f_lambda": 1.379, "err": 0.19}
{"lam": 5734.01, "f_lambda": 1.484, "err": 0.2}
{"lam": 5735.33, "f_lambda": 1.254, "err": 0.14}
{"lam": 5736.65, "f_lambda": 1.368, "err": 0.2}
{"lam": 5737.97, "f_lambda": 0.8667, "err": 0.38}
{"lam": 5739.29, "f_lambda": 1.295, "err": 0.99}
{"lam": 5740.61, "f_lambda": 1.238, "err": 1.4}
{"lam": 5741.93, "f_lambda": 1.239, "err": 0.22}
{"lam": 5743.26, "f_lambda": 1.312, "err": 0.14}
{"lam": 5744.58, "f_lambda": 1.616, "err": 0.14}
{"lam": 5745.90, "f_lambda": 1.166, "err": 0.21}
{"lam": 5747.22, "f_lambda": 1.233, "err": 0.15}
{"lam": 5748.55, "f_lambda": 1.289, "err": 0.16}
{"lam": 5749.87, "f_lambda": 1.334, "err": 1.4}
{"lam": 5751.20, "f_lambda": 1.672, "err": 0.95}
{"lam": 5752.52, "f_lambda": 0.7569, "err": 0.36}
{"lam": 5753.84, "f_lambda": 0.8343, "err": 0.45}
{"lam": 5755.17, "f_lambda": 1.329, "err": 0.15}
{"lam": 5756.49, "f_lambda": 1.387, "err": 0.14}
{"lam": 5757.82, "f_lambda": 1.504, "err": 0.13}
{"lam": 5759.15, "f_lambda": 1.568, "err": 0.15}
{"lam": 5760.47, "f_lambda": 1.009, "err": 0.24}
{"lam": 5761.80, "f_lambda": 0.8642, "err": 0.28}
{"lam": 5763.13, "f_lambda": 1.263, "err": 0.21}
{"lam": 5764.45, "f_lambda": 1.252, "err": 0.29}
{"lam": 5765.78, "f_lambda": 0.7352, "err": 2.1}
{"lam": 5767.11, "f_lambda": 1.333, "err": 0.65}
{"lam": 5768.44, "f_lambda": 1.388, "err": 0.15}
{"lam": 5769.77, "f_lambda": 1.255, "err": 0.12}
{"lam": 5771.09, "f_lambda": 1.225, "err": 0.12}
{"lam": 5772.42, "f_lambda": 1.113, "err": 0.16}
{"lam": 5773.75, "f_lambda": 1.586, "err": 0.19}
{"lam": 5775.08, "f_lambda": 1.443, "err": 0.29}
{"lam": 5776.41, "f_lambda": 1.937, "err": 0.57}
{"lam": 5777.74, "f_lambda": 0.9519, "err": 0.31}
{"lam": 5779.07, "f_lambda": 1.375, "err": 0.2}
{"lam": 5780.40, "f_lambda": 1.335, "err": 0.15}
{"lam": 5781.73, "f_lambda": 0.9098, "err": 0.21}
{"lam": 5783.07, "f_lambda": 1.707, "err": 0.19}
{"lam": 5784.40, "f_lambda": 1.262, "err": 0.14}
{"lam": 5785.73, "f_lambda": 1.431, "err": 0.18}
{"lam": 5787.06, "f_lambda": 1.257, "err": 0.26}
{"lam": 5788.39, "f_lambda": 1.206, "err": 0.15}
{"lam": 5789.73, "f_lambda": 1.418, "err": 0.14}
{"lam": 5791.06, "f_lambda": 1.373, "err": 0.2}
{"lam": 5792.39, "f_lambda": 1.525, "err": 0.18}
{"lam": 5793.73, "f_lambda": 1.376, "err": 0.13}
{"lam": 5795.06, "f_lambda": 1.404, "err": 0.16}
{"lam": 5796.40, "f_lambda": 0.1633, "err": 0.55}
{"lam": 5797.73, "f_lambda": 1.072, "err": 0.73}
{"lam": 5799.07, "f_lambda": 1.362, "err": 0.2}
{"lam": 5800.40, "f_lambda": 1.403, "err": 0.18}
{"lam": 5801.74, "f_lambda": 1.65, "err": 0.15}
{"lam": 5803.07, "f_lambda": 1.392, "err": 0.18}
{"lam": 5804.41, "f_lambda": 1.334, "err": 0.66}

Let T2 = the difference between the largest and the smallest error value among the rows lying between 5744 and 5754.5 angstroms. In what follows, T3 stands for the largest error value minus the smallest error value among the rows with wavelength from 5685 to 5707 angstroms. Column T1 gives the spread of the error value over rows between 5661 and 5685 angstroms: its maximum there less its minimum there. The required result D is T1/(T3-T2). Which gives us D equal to 0.3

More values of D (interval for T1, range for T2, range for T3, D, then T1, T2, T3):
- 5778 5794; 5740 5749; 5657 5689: 0.1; 0.1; 1.3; 2.3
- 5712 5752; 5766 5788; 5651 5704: 1.5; 4.2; 0.5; 3.3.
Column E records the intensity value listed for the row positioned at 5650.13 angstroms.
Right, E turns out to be 0.8955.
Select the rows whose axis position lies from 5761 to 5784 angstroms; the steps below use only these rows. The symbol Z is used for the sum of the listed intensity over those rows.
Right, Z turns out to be 21.7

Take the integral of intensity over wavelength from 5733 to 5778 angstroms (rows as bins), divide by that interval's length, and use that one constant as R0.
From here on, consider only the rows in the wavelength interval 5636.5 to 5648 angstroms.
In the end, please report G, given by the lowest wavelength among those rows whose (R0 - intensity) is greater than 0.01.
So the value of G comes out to 5637.13 angstroms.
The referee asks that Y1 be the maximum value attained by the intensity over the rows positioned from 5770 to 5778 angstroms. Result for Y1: 1.937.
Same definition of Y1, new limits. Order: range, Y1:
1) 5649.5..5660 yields 2.674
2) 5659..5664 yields 1.661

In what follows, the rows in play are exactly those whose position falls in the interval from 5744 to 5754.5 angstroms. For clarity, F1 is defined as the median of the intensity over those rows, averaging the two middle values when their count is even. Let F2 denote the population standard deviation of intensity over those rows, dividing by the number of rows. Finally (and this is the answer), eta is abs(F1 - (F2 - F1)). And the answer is 2.22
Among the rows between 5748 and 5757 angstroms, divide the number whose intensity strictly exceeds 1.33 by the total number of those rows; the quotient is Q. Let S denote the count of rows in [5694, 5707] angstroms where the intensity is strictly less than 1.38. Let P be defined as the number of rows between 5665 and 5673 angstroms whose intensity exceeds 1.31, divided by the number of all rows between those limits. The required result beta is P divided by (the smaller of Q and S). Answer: 1.6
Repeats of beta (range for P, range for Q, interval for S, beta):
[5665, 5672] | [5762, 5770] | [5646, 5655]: 1.8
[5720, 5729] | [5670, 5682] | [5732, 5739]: 1.9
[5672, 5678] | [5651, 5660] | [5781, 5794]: 1.1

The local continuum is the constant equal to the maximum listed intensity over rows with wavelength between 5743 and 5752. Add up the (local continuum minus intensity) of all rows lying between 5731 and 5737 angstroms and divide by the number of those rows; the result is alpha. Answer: 0.326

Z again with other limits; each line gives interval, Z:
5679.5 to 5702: 15.2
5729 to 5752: 22.4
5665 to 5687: 20.8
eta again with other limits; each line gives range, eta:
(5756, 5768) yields 2.26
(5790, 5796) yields 2.72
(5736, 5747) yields 2.34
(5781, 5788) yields 2.26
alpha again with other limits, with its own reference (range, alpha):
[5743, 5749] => 0.349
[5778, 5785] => 0.354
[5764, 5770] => 0.479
